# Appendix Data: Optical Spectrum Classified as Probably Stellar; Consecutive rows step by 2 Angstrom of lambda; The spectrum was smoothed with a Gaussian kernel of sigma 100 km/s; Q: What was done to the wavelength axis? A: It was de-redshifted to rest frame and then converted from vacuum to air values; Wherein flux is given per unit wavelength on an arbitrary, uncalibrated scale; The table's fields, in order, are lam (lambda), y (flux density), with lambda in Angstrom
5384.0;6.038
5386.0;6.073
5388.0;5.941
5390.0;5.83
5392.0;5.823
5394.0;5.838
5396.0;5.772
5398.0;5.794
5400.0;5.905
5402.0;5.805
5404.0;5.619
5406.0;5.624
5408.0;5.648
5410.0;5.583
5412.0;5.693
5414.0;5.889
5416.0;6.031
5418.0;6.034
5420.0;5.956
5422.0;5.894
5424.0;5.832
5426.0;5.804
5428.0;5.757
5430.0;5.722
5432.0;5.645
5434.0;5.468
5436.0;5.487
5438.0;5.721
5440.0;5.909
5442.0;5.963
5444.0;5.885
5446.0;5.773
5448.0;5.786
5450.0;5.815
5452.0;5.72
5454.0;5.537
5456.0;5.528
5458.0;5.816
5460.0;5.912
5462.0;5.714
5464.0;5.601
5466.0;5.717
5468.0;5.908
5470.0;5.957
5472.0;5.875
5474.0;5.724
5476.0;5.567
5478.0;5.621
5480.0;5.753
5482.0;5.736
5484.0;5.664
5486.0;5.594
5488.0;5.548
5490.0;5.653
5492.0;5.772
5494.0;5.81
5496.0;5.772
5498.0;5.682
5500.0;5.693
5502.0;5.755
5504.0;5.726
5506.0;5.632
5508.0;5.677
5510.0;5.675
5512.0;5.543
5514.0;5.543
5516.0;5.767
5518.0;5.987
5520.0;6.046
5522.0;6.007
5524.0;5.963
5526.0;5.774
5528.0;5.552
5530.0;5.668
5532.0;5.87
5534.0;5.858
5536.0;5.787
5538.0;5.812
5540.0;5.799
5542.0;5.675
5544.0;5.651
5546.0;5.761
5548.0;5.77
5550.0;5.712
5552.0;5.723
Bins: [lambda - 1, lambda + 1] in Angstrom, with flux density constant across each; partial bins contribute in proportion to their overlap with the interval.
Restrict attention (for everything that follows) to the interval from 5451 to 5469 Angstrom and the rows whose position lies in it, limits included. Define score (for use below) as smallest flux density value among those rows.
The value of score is 5.528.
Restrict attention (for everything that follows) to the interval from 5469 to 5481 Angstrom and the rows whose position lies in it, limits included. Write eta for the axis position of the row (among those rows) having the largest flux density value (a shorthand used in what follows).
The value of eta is 5470.0 Angstrom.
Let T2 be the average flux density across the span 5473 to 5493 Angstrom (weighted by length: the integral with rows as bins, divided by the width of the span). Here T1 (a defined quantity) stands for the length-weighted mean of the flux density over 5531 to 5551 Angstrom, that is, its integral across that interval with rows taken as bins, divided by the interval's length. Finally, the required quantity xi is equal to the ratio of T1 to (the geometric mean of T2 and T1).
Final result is 1.009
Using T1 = 5.77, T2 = 5.66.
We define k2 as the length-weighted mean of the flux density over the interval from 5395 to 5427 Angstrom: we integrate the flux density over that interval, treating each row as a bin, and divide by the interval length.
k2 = 5.81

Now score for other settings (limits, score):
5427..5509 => 5.468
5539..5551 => 5.651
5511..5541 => 5.543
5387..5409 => 5.619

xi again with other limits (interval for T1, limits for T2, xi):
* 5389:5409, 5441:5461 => 0.999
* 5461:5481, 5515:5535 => 0.991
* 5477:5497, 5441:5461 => 0.993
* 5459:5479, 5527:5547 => 1.001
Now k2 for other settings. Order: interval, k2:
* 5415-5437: 5.78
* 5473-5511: 5.69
